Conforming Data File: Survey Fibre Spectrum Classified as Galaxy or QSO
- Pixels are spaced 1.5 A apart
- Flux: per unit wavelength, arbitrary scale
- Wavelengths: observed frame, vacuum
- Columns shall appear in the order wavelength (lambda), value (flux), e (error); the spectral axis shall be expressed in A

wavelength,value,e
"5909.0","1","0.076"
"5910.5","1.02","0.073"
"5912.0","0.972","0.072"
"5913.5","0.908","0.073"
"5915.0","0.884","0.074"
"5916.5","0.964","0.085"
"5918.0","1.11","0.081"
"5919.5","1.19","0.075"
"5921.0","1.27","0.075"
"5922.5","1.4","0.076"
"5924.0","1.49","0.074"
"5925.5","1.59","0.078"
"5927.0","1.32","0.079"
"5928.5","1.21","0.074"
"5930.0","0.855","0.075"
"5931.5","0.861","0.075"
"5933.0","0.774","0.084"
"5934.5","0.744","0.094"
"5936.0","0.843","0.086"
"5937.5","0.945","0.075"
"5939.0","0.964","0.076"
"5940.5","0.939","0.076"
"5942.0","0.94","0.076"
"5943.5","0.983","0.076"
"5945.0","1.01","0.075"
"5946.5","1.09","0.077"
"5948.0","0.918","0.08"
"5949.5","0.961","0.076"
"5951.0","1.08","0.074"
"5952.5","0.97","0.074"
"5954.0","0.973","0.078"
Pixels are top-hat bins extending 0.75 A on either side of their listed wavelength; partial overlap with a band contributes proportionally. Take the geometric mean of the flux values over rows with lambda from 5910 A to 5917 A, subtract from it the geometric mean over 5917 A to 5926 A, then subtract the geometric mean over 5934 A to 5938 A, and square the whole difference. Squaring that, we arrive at 1.5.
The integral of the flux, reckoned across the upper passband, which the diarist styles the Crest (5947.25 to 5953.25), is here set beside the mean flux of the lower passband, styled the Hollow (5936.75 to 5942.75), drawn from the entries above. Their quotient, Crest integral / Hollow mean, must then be 6.2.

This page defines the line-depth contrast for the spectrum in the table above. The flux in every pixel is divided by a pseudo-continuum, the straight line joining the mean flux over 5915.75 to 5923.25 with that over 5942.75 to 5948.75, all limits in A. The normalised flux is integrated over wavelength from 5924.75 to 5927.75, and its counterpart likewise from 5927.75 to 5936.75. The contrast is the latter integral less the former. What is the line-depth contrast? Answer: 3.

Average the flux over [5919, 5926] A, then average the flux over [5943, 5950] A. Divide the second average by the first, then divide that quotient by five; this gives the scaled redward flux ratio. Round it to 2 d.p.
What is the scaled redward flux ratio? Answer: 0.14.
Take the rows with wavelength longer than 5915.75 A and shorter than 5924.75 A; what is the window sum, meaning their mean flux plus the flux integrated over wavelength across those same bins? 12.4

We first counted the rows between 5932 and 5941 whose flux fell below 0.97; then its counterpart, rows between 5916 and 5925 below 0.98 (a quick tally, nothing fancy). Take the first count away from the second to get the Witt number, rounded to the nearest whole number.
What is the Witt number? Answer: -5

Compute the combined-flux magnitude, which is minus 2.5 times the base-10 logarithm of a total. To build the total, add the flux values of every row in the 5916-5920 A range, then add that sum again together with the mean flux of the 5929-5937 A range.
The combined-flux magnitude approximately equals -2.2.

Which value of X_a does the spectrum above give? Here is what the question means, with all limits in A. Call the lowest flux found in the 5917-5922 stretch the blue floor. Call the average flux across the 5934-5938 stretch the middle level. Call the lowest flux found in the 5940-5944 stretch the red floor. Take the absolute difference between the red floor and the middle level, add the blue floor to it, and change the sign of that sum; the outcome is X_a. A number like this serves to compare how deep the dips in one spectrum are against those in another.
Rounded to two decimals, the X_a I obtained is -1.21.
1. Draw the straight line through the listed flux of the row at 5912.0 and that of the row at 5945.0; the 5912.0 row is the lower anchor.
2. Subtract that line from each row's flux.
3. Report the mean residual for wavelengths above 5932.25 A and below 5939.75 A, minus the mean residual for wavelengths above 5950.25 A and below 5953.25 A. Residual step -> -0.15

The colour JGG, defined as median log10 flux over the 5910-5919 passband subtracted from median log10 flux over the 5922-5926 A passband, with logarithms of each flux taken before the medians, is 0.19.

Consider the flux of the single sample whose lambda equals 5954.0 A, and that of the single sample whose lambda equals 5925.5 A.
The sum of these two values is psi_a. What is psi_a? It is 2.56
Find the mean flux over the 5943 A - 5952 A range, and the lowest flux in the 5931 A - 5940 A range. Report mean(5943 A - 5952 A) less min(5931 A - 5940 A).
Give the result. 0.26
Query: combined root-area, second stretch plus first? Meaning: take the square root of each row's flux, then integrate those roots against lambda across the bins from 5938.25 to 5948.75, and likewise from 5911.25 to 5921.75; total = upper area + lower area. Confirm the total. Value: 21.1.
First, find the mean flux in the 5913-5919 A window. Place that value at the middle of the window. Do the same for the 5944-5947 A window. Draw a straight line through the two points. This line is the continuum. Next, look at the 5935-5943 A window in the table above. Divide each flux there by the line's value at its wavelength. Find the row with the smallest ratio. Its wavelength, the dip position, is 5936.0 A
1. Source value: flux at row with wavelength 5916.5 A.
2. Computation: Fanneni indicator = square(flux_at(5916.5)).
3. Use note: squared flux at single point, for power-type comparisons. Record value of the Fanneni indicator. 0.93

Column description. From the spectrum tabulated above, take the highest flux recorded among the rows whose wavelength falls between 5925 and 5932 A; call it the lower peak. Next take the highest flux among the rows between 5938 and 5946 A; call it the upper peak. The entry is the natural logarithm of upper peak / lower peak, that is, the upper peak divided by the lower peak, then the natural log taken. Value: -0.5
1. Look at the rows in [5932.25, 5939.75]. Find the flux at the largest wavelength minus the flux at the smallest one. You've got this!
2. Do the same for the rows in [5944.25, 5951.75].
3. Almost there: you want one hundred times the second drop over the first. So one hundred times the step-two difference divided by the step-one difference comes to 37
